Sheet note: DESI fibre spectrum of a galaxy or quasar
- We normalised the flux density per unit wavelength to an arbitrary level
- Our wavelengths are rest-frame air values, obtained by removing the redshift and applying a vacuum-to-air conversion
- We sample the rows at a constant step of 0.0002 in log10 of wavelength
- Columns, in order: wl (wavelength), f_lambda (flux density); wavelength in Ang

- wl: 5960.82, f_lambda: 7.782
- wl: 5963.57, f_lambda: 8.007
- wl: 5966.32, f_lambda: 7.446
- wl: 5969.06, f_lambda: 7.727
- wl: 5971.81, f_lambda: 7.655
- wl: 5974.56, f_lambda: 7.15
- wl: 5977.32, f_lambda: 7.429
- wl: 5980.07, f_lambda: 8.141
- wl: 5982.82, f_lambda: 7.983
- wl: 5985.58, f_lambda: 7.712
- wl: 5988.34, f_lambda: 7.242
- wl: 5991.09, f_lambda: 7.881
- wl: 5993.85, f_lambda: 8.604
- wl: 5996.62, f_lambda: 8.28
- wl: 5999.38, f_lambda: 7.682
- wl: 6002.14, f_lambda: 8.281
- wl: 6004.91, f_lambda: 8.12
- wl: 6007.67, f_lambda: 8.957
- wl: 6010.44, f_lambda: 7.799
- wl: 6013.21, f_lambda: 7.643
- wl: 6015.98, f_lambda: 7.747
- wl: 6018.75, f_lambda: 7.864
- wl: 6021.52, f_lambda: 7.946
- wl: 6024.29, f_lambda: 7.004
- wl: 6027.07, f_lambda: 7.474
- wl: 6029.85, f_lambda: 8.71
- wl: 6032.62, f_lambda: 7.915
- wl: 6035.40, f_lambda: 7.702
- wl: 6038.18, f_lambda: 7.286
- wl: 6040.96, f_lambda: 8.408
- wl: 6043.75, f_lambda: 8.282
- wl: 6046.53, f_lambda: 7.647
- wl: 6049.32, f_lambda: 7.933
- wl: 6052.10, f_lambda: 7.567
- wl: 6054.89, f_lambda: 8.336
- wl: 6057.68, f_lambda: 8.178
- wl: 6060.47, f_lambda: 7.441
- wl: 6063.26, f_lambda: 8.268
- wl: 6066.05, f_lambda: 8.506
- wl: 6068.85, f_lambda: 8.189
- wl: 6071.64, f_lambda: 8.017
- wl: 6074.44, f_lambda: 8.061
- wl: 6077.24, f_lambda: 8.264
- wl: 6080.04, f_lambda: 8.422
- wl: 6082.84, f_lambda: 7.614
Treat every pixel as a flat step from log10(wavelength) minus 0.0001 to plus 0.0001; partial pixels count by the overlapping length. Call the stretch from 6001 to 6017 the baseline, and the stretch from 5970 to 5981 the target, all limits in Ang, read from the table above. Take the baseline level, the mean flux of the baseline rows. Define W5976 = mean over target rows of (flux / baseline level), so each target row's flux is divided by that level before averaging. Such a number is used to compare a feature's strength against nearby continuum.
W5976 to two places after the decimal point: 0.94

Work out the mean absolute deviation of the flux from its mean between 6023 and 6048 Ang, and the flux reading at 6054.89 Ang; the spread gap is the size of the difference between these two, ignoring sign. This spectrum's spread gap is 7.9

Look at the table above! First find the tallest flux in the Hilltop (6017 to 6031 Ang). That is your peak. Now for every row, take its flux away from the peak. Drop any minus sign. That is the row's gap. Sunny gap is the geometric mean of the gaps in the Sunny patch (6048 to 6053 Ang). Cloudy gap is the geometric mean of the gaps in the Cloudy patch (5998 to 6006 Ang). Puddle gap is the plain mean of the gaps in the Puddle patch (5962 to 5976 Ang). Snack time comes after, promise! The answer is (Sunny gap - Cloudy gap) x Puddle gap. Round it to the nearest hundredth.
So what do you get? 0.34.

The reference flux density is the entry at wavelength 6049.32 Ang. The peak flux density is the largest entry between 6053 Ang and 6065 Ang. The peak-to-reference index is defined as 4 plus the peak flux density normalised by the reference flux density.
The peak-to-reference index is 5.05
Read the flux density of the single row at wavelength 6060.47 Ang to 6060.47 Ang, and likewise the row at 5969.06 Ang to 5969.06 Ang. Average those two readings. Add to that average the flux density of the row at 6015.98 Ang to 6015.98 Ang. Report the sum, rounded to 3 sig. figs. 15.3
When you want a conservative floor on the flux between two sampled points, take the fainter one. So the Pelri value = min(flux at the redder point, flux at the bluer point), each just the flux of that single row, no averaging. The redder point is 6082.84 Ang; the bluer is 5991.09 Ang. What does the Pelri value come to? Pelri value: 7.61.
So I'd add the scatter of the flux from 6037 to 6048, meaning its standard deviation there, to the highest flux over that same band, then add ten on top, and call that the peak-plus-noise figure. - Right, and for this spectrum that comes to 18.9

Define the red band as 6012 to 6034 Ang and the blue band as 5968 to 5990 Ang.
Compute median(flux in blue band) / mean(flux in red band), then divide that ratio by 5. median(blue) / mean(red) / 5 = 0.197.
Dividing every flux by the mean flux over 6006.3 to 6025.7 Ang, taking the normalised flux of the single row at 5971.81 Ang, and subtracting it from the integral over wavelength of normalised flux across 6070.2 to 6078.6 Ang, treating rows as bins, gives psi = 7.7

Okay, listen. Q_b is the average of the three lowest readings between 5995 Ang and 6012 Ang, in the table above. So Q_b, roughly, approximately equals 7.87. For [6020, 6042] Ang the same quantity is 7.25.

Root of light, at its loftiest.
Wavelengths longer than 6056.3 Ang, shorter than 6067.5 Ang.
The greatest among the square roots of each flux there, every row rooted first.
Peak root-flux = 2.917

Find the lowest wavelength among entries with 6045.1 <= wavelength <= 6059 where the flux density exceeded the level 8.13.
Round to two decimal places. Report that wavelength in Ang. 6054.89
